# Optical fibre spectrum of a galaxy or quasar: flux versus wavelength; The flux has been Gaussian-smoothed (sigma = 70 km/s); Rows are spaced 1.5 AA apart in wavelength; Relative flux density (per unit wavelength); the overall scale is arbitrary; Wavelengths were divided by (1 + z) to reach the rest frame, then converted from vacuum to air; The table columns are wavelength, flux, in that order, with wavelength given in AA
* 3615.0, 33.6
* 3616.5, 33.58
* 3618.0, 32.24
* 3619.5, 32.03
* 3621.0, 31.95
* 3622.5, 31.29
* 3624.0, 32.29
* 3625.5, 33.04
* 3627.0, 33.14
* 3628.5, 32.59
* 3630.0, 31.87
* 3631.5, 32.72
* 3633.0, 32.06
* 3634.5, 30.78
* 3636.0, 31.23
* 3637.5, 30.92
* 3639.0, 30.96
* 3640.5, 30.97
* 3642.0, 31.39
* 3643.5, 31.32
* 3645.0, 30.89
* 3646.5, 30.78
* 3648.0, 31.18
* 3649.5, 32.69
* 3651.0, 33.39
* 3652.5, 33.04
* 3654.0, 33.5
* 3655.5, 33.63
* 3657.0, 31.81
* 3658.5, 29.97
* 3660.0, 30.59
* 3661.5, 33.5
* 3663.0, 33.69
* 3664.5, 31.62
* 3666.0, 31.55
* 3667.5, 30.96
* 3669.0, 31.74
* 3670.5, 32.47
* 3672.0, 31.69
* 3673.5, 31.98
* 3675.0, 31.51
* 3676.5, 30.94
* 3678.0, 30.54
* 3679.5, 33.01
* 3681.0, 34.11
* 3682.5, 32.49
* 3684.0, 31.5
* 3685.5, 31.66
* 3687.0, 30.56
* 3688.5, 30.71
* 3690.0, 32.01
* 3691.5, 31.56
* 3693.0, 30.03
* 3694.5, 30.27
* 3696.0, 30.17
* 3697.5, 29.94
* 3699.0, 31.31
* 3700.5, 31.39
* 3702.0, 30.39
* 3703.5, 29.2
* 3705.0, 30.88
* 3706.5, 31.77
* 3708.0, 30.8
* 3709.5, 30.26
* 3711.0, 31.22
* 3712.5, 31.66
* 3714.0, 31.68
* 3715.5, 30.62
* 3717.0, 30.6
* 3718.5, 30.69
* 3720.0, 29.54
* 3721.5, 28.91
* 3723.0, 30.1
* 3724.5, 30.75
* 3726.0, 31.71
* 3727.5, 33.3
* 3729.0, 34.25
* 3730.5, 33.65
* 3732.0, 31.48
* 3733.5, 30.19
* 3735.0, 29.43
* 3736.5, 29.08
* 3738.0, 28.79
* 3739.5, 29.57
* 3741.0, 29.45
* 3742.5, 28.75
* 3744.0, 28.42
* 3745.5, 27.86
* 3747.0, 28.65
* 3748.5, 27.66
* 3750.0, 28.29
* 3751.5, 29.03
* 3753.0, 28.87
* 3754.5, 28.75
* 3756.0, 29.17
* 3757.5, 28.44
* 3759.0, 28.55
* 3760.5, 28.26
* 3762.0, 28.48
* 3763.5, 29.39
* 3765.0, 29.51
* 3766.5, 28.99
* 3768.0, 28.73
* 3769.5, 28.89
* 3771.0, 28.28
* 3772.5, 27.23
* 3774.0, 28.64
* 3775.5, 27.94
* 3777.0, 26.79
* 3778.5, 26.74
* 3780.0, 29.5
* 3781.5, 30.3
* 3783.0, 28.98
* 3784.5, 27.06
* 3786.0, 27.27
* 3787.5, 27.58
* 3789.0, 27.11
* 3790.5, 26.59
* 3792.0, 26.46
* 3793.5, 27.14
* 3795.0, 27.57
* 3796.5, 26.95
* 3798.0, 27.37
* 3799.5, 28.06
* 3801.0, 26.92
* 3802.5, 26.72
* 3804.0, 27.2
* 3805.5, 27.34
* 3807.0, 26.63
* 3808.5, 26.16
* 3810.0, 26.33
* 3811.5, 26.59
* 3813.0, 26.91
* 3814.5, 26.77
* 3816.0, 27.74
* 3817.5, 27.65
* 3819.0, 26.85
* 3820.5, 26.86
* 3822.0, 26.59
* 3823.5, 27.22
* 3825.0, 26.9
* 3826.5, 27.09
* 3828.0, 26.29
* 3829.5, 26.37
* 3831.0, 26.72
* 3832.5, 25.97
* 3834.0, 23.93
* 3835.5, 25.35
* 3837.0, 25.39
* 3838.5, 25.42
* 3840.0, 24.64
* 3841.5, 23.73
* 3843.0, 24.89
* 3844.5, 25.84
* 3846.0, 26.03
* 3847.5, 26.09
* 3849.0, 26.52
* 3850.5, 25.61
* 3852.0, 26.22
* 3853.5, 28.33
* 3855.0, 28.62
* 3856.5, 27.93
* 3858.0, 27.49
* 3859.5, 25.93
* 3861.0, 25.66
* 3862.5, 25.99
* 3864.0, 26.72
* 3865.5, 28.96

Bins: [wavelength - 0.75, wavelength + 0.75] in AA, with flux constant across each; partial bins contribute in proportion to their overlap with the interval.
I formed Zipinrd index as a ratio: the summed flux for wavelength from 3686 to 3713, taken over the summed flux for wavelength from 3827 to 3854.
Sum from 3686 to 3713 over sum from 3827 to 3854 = 1.20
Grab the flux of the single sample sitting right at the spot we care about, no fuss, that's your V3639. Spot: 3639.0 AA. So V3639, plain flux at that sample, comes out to 30.96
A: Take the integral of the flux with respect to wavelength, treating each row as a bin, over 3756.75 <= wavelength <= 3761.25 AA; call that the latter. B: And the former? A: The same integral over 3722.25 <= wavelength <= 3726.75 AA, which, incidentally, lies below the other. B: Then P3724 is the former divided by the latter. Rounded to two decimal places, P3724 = 1.09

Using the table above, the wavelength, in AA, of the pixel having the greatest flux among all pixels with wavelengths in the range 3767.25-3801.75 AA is 3781.5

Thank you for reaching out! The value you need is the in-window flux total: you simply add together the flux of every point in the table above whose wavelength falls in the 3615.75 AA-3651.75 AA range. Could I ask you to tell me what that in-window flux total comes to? 765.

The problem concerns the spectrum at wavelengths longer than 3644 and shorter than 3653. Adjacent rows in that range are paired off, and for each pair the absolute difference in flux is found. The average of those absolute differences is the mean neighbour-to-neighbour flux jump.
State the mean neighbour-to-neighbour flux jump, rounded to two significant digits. 0.61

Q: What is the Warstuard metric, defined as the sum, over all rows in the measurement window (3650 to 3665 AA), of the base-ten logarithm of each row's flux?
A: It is 15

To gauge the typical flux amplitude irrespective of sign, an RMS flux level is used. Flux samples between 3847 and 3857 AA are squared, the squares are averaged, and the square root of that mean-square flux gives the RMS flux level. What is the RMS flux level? 27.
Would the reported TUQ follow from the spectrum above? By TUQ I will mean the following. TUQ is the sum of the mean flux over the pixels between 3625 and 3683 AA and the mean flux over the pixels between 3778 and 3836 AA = 59.0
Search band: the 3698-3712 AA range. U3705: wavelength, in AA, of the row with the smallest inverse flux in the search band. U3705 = 3706.5 AA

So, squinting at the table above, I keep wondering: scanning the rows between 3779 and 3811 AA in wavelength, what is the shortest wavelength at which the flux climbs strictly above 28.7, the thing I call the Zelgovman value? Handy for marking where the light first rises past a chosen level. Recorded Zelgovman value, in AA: 3780.0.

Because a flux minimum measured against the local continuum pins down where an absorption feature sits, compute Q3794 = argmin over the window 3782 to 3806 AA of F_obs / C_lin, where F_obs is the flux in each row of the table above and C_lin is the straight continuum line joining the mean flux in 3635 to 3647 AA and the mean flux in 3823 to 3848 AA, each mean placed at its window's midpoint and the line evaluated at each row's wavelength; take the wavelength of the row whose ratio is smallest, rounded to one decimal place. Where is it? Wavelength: 3792.0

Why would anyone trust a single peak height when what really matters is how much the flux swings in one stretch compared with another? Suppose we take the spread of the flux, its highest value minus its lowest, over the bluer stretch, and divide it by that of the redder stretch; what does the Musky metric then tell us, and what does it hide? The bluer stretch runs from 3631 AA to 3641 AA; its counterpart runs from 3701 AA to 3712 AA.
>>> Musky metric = 0.8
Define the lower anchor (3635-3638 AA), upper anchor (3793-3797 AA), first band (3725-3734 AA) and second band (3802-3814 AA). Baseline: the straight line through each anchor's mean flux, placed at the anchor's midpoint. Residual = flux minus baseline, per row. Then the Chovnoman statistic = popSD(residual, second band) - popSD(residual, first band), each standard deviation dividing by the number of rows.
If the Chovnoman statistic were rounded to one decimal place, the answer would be -1.0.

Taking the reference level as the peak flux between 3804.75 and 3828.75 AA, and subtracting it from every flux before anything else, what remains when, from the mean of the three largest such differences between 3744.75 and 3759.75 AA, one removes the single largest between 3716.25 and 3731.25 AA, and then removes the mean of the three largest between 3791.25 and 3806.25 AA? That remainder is -5.2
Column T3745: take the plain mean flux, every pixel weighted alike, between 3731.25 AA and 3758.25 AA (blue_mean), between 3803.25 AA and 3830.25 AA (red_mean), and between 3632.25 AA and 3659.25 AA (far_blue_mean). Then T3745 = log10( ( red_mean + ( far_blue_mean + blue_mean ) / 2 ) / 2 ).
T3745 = 1.46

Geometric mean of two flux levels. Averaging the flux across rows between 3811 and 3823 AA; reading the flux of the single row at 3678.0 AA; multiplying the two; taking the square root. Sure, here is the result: 28.7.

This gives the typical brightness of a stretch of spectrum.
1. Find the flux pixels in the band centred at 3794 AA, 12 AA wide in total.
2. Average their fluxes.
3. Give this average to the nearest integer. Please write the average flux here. 27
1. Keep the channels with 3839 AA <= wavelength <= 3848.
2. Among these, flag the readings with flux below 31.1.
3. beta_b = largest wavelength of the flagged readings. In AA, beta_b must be 3847.5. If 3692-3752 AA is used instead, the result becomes 3751.5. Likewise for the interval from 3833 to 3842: 3841.5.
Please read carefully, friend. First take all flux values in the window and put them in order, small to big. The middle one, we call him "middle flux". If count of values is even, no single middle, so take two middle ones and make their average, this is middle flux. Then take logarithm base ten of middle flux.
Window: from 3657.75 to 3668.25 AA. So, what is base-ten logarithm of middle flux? 1.50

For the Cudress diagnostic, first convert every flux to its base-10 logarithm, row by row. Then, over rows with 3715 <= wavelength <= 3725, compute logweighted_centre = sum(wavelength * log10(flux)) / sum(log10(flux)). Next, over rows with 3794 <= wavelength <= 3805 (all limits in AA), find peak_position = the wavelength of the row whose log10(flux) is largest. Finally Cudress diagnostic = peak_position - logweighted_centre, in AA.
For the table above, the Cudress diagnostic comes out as 79.5 AA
